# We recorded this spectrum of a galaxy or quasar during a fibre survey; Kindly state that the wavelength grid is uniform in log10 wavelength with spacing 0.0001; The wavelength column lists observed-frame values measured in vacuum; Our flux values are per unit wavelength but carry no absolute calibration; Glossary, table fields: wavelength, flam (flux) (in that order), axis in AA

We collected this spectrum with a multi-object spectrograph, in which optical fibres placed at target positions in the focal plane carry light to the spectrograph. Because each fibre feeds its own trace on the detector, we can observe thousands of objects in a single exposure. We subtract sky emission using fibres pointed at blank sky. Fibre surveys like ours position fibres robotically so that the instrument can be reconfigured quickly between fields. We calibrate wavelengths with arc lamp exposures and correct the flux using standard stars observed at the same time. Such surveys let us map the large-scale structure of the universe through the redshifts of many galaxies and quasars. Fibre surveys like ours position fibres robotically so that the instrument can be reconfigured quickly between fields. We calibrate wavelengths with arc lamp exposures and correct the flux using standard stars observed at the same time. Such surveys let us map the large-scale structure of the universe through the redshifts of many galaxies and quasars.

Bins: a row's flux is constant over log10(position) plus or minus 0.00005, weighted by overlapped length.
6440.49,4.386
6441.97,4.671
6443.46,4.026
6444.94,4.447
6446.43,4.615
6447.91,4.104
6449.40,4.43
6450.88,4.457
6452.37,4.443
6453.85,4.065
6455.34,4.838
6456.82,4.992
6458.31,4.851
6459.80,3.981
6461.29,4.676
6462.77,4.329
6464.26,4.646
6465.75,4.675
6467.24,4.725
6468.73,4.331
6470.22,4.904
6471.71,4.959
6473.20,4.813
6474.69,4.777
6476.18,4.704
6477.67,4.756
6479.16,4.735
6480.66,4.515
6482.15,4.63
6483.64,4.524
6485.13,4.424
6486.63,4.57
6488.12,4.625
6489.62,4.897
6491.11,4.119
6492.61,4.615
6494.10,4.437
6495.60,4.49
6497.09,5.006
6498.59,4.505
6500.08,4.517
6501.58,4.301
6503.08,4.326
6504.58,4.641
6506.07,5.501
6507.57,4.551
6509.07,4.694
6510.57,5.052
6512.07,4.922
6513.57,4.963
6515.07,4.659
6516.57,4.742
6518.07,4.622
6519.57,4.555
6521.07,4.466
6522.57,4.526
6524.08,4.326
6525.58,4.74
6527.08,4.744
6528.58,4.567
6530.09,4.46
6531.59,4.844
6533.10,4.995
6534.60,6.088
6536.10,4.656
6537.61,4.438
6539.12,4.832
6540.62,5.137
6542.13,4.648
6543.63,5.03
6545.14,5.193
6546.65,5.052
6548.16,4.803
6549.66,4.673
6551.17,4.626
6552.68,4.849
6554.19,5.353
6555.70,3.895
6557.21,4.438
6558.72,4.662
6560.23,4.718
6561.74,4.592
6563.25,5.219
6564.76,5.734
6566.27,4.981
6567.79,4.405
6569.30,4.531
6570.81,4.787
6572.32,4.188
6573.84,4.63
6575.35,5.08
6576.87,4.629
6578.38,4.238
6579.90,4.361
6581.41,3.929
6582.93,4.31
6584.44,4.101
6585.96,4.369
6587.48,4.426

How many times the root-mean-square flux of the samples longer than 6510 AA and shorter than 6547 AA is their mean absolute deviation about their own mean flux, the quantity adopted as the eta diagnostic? 0.053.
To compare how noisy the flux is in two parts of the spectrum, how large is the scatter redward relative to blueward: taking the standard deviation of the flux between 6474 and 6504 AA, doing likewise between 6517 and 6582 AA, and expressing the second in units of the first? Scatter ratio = 2.0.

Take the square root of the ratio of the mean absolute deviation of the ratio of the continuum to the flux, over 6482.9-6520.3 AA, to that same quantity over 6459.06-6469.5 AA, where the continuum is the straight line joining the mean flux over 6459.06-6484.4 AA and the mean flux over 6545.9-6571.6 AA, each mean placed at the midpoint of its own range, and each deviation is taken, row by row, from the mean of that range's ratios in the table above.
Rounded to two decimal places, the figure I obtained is 0.88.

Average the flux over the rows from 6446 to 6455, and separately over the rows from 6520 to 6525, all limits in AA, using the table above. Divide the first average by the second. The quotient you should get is 0.98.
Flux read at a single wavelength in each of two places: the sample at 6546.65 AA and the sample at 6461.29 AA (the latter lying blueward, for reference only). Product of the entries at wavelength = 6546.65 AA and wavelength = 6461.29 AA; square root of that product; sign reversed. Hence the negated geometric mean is -4.86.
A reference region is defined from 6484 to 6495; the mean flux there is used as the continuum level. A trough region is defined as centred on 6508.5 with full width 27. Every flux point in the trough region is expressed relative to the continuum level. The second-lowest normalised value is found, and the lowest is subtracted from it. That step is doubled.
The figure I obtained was 0.011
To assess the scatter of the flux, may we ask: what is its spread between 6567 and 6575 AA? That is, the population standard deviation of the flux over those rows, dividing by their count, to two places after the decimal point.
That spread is 0.20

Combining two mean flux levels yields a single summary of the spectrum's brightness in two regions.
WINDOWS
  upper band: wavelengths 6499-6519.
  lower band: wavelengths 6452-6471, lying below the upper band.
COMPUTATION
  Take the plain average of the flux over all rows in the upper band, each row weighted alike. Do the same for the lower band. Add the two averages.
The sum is 9.30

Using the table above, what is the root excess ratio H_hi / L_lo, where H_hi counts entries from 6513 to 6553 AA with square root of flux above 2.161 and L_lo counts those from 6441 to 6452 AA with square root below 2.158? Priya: 2.5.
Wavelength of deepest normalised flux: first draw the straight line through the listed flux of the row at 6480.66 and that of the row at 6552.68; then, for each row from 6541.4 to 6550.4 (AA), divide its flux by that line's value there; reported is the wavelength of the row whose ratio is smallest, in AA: 6549.66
